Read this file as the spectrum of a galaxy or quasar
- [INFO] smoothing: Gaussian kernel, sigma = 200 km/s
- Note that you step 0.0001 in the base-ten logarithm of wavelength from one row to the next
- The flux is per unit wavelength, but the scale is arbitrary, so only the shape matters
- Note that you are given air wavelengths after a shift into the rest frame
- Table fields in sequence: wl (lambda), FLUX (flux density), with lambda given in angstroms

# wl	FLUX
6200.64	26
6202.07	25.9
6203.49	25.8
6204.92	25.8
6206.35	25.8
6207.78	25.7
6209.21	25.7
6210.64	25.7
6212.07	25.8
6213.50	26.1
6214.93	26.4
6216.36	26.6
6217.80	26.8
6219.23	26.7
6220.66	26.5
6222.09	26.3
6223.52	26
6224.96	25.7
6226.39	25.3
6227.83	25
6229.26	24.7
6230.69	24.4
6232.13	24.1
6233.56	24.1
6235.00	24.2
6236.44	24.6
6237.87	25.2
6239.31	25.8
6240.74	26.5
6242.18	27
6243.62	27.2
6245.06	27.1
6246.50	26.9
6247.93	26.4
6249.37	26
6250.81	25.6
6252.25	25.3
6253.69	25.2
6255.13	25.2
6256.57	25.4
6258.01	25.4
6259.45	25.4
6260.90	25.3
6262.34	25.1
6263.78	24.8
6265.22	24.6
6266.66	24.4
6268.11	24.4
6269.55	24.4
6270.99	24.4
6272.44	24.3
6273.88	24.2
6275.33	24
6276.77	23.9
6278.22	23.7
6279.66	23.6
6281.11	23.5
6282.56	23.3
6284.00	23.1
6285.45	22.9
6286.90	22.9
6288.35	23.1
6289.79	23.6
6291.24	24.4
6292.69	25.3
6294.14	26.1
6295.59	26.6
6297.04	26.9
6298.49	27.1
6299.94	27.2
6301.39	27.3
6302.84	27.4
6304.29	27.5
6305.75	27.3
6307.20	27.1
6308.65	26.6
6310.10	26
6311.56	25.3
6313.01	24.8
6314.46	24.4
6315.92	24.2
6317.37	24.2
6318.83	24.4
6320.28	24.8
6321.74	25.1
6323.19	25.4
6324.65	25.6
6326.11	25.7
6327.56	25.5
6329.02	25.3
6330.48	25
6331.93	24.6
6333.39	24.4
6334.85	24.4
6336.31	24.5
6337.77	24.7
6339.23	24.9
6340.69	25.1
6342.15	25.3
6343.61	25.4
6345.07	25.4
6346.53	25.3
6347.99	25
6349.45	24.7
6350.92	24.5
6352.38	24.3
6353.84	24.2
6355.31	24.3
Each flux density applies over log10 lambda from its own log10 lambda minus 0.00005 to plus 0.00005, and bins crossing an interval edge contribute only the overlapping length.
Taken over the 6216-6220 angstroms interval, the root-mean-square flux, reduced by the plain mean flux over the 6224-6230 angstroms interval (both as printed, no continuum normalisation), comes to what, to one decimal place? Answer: 1.5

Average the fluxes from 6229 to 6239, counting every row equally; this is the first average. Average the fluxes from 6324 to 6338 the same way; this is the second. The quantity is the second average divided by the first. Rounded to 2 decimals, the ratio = 1.02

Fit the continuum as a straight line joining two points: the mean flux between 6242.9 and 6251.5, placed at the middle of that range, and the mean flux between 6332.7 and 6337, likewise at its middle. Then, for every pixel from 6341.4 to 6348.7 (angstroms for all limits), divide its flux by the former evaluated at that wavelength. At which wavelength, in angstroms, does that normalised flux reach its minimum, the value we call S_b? 6347.99 angstroms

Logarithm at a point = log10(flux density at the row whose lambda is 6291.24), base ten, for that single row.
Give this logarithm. 1.39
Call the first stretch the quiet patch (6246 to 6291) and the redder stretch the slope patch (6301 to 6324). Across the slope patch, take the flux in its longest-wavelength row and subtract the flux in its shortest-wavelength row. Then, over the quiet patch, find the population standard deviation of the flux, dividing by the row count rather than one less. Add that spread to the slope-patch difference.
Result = -0.88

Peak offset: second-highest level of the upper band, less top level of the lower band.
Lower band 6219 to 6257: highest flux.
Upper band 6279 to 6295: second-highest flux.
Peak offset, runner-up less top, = -1.9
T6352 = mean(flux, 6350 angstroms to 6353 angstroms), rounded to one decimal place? 24.4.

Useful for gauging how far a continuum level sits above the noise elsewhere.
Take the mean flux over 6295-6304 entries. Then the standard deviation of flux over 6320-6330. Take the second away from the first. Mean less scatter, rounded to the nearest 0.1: 26.8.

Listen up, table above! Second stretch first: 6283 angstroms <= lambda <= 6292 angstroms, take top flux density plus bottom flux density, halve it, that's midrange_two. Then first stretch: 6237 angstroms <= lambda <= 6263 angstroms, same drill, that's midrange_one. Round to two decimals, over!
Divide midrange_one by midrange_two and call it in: 1.11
